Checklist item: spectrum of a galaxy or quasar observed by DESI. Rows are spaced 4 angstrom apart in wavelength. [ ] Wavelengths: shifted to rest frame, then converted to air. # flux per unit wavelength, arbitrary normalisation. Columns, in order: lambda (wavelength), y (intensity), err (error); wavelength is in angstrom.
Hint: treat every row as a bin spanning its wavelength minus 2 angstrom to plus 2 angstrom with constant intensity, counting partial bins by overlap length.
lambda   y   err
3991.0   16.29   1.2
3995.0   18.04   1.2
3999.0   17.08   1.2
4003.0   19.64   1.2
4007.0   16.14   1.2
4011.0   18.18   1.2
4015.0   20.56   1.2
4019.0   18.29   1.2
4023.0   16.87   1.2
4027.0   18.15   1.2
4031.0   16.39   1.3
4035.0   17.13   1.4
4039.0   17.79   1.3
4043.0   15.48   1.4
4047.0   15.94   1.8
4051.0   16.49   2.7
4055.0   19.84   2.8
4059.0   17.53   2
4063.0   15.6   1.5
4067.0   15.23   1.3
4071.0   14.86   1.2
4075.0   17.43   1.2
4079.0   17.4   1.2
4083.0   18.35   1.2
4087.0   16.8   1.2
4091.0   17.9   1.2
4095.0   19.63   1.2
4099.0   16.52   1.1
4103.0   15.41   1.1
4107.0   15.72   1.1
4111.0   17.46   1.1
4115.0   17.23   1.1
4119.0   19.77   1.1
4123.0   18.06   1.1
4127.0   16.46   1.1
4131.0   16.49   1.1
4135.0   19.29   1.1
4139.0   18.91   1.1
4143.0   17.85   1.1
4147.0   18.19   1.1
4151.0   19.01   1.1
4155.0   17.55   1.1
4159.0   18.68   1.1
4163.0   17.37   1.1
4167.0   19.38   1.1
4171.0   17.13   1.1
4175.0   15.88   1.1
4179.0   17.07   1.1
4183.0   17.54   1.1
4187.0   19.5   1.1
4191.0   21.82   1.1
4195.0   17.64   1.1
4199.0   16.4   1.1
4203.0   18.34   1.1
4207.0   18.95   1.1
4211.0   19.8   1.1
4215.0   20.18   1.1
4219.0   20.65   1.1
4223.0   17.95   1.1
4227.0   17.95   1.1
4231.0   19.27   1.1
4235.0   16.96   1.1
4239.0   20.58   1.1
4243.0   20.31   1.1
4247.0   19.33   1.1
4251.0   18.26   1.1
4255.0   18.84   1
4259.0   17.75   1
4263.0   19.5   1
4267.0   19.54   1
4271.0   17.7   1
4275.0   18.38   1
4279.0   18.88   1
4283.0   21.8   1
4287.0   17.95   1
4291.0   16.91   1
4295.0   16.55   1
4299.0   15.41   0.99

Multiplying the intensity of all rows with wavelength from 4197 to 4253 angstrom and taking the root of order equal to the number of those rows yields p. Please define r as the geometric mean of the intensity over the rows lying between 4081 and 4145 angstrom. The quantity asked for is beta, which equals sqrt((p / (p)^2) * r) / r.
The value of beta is 0.0549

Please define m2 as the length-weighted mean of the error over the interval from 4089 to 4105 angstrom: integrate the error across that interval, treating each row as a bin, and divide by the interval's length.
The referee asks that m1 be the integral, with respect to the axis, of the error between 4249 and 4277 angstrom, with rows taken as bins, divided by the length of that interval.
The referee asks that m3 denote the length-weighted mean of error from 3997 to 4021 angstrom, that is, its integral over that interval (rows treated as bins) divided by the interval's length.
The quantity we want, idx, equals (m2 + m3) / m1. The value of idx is 2.32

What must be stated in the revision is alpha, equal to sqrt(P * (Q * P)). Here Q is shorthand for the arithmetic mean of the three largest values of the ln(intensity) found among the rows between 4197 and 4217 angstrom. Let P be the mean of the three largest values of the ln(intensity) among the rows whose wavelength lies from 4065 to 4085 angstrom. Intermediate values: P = 2.87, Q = 2.98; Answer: 4.96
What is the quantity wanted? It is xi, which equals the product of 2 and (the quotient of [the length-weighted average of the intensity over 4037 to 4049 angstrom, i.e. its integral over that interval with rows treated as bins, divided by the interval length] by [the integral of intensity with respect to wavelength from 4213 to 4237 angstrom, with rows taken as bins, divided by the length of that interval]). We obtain 1.74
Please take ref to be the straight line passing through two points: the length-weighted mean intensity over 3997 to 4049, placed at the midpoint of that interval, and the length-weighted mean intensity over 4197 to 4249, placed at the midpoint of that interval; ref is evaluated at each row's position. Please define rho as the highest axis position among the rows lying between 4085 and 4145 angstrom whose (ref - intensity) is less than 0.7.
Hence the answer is 4143.0 angstrom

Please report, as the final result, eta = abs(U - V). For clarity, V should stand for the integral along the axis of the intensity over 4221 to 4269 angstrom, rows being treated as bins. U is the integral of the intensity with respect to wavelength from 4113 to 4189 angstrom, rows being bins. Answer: 460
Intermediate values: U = 1365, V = 905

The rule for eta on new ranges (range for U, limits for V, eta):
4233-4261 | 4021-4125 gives 1252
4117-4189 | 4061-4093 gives 762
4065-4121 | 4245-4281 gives 286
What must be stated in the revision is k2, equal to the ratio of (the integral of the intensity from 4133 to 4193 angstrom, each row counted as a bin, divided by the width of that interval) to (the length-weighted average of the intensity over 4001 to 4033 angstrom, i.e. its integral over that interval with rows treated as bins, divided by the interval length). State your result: 1.02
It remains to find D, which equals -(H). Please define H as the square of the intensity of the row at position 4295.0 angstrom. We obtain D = -274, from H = 274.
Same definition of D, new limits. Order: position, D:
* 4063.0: -243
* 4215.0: -407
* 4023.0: -285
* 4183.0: -308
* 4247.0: -374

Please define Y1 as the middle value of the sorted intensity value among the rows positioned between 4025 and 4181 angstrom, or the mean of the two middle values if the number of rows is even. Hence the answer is 17.4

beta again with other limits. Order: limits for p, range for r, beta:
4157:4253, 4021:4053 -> 0.0567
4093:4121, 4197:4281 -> 0.0554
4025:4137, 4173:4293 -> 0.0560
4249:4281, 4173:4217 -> 0.0541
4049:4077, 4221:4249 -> 0.0564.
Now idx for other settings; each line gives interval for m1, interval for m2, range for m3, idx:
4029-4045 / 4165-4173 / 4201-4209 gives 1.63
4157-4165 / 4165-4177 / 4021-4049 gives 2.25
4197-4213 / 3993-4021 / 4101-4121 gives 2.09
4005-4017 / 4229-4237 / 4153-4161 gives 1.83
